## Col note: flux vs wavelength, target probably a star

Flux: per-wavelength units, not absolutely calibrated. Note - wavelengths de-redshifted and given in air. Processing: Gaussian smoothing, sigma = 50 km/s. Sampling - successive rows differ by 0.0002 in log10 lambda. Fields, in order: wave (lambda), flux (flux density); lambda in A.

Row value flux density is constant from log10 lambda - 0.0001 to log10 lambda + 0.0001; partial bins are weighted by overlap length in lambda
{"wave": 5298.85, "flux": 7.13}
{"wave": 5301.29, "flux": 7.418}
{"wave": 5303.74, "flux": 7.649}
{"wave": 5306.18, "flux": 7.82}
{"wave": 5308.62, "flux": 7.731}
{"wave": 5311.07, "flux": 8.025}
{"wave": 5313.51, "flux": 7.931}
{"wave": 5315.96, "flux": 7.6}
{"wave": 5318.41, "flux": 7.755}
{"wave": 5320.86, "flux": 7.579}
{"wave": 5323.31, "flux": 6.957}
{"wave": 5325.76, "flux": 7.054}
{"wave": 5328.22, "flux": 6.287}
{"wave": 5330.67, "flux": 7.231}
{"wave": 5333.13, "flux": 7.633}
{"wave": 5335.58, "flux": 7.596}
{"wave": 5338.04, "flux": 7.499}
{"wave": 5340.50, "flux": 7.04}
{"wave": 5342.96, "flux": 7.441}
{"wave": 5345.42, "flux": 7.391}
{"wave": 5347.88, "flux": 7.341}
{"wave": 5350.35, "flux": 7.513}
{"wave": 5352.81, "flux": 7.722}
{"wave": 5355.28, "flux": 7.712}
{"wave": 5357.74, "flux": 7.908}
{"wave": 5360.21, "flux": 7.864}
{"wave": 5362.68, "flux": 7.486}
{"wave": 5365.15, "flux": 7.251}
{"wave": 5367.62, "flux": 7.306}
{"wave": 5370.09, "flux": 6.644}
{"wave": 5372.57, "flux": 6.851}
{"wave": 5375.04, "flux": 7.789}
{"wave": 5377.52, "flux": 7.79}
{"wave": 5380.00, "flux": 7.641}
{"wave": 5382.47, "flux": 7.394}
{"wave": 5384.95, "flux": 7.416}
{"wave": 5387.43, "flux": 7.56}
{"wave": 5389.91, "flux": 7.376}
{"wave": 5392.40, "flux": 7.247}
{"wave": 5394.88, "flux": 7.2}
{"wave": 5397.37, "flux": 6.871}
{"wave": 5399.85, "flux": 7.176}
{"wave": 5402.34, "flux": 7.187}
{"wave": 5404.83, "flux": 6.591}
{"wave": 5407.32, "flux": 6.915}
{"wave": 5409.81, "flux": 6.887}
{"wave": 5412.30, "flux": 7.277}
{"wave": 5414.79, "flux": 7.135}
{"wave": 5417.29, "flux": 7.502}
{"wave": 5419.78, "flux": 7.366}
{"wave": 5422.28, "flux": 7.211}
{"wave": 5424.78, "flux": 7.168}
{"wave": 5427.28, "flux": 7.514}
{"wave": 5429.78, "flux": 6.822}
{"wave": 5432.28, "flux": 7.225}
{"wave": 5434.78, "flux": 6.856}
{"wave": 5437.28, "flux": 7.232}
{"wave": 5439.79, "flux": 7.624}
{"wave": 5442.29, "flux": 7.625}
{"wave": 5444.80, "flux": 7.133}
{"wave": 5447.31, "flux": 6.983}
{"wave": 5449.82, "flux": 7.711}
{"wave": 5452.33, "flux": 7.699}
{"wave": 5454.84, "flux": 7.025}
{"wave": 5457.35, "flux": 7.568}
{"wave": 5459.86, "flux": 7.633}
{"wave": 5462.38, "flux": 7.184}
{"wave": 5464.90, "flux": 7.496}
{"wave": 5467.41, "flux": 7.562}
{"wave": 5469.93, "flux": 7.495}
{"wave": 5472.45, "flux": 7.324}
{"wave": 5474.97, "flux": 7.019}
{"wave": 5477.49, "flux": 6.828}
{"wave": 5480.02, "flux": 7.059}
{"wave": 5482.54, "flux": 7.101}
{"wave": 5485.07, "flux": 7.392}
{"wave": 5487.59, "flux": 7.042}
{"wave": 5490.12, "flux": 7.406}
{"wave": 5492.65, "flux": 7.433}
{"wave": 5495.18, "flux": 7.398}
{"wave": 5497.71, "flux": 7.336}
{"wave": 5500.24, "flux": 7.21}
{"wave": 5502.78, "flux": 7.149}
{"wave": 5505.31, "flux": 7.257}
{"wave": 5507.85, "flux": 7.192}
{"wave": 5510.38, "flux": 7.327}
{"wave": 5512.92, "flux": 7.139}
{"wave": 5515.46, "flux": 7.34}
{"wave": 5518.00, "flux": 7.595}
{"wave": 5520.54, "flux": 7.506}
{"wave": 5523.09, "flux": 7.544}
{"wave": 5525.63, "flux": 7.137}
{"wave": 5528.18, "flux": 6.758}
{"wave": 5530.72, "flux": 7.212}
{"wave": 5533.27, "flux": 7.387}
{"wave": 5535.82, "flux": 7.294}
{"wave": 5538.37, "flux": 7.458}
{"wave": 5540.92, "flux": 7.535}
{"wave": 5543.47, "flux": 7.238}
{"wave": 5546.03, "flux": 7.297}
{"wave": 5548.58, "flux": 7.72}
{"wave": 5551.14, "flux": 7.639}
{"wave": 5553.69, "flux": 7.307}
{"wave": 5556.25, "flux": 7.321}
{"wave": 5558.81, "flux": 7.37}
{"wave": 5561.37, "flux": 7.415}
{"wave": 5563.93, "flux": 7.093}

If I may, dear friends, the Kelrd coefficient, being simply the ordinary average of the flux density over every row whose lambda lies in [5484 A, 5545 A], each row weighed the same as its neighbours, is 7.30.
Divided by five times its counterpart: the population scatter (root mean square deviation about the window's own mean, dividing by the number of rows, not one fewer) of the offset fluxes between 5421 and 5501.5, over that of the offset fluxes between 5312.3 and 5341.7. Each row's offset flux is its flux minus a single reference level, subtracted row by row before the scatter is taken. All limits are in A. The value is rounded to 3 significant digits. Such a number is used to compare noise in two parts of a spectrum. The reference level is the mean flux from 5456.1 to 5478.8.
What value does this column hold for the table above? 0.118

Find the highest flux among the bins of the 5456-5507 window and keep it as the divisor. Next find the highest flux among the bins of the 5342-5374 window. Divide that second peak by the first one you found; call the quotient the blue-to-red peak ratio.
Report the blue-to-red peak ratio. 1.036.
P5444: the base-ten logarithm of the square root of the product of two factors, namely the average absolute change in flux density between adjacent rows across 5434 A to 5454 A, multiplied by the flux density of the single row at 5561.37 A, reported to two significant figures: 0.18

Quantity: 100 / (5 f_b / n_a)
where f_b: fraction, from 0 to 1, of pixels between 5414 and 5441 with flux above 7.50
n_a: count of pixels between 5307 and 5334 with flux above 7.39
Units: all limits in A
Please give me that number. 513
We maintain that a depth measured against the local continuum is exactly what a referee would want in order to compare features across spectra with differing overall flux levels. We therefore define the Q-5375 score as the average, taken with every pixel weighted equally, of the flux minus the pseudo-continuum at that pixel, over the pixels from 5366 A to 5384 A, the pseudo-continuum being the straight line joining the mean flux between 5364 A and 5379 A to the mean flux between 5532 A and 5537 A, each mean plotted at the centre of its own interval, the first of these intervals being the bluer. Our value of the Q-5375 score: 0.07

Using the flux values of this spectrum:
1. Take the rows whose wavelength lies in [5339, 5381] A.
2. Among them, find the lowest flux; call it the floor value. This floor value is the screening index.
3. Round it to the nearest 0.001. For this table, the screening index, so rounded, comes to 6.644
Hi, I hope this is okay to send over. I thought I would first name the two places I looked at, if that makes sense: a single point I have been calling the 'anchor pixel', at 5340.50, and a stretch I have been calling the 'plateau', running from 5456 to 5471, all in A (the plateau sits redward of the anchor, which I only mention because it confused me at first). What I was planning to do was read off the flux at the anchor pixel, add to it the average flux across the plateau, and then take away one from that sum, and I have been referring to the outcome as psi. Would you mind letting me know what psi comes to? 13.5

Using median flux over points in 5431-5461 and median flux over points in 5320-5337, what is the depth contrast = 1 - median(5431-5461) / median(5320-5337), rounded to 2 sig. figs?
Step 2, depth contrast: -0.023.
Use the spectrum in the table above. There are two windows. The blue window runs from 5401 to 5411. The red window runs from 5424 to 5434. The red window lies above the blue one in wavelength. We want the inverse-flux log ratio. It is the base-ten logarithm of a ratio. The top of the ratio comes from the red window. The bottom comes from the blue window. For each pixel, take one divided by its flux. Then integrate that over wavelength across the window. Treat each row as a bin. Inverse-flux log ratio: -0.016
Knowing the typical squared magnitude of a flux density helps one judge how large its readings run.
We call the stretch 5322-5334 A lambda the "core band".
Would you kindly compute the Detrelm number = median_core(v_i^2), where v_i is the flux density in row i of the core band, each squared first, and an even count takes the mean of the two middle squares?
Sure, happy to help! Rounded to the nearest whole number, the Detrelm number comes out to 50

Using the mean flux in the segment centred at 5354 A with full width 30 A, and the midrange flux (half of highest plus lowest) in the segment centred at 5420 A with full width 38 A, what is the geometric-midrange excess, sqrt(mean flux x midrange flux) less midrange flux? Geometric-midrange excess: 0.22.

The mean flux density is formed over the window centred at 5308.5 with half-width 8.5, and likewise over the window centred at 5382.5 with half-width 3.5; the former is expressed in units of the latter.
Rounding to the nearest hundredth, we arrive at 1.03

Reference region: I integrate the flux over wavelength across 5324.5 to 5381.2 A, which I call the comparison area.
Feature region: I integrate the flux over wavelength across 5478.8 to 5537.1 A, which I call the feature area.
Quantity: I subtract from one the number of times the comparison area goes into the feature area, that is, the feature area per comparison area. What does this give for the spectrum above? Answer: -0.012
